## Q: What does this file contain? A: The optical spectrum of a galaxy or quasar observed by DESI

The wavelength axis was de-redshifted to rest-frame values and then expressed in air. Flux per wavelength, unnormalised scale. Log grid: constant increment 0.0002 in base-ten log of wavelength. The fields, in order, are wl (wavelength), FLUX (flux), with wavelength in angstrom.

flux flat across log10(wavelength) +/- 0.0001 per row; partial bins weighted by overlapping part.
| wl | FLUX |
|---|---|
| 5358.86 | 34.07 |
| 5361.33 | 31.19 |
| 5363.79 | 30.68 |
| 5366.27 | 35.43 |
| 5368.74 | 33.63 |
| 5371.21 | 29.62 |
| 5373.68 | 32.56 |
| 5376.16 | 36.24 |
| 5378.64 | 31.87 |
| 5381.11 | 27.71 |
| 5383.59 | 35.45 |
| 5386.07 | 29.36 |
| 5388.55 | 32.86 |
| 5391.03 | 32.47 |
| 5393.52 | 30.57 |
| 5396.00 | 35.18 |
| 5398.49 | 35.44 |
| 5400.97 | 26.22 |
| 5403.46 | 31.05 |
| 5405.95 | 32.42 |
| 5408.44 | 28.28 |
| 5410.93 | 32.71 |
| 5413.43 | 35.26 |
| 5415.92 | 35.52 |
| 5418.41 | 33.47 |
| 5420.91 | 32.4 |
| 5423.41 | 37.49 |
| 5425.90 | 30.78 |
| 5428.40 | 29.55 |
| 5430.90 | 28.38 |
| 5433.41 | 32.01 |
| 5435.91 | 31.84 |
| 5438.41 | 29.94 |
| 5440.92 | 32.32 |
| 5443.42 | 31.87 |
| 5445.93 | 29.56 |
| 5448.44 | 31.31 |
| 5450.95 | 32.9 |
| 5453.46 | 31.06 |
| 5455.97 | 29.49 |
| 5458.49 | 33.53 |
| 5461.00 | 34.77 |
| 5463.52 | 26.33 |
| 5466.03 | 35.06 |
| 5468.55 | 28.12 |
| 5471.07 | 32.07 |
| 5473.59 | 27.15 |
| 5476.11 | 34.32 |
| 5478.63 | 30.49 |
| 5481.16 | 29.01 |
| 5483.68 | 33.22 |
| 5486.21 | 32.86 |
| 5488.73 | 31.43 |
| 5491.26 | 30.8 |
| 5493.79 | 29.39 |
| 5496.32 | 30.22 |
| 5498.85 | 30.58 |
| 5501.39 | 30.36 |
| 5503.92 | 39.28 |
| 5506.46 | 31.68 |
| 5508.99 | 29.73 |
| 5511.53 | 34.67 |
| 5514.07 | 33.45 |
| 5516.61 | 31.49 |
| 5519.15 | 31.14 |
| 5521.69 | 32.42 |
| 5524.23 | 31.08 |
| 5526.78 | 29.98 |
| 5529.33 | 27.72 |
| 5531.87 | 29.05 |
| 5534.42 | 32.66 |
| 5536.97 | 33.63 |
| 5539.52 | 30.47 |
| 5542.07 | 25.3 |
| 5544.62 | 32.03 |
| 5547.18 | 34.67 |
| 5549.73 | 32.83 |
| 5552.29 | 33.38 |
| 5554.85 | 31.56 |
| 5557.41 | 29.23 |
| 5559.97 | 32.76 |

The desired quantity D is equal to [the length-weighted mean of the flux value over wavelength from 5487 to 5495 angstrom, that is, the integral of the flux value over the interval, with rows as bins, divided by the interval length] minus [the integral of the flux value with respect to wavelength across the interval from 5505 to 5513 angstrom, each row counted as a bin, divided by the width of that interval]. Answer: -1.5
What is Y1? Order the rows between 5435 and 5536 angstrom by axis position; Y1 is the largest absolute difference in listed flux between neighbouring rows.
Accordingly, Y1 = 8.9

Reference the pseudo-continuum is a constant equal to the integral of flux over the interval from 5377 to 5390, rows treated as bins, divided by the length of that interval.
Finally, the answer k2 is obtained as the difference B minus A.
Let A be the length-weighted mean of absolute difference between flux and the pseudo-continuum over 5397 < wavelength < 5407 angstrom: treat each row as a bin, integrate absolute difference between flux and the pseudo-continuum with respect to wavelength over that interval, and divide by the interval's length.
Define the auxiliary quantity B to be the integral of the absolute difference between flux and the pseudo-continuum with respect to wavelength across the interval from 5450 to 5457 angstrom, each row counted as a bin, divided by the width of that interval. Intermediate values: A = 2.7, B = 1.3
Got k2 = -1.4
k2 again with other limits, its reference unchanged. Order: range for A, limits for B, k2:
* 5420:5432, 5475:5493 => -1.1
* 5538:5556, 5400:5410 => 0.4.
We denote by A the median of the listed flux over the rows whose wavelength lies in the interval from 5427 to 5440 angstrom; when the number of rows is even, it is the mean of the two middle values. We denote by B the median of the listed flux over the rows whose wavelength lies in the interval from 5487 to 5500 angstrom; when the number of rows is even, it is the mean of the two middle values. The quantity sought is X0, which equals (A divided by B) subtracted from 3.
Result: 2.021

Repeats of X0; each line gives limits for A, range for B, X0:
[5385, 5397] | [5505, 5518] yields 1.975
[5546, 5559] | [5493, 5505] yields 1.919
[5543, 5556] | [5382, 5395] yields 1.989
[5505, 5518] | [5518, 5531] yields 1.981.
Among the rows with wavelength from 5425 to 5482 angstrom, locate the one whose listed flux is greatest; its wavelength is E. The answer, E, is 5466.03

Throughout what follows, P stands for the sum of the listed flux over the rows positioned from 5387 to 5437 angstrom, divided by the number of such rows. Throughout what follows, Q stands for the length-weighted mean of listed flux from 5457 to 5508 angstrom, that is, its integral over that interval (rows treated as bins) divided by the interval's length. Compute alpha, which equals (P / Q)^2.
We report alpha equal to 1.04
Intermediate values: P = 32.2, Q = 31.5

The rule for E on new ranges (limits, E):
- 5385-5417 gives 5415.92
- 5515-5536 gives 5534.42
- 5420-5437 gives 5423.41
